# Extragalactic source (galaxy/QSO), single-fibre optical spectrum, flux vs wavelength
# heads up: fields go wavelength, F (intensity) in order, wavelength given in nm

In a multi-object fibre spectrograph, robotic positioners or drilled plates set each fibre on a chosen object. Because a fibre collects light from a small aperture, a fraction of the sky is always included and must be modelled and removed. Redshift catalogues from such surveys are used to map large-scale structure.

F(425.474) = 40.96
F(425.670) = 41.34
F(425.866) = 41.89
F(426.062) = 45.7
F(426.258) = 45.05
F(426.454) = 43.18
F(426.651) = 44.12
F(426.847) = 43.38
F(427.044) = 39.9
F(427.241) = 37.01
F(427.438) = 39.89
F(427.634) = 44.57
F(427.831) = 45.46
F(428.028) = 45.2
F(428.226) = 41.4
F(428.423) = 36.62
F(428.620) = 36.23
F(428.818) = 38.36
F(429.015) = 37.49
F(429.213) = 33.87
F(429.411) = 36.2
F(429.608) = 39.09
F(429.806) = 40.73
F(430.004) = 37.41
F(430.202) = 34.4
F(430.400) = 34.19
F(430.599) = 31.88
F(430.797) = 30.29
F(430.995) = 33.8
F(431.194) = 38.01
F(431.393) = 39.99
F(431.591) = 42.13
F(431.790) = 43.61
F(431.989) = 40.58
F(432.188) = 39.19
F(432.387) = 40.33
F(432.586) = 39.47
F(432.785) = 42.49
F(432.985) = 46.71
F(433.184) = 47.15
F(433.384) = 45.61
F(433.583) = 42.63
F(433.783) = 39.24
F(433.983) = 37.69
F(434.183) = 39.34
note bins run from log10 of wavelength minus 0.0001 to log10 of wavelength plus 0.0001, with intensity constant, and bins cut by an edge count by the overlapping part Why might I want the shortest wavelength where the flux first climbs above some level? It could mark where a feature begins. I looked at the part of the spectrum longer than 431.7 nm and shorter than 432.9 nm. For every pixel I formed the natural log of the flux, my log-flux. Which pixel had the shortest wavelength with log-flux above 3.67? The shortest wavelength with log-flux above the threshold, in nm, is 431.790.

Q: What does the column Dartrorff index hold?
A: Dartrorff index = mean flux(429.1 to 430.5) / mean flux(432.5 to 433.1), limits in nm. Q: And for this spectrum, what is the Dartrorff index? 0.85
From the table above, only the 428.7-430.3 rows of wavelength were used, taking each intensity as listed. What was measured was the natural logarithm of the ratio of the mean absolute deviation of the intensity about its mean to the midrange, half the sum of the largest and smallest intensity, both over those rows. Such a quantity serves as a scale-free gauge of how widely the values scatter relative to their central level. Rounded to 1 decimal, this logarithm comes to -3.0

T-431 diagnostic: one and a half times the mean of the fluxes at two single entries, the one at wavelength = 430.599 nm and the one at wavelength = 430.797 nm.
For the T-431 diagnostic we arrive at 46.6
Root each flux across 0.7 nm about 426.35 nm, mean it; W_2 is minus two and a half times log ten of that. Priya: -2.06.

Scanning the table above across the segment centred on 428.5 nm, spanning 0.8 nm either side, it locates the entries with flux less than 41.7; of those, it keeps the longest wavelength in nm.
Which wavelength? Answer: 429.213 nm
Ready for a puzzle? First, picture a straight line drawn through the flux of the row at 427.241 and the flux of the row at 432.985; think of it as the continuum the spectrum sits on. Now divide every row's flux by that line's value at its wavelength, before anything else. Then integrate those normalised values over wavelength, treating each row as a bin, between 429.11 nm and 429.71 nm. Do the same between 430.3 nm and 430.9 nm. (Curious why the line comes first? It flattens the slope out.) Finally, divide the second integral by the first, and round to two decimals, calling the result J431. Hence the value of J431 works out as 0.84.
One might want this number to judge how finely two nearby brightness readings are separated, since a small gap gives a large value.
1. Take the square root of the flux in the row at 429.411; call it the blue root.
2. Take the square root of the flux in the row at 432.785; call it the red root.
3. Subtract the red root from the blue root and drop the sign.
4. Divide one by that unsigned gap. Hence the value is 2.0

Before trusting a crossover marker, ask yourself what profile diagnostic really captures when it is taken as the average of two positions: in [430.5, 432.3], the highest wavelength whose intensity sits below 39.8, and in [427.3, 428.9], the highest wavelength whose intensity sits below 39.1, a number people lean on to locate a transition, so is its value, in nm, 430.50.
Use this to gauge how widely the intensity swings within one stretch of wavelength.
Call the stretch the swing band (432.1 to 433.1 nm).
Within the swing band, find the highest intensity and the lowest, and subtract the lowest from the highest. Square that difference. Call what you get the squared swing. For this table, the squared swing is 57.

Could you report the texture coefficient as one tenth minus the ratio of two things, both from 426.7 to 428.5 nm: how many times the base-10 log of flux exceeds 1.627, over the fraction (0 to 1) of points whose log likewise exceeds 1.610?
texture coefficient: -7.1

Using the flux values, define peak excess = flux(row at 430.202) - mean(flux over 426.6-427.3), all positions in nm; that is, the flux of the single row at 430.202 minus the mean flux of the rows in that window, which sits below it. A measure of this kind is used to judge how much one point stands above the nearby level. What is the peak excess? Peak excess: -7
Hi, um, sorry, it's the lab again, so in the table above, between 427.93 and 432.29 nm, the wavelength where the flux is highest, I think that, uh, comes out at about 428.028 nm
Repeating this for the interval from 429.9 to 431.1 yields 430.004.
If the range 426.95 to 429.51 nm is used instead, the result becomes 427.831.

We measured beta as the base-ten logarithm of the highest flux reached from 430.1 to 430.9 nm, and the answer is 1.54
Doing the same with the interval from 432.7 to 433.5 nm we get 1.67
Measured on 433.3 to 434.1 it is 1.66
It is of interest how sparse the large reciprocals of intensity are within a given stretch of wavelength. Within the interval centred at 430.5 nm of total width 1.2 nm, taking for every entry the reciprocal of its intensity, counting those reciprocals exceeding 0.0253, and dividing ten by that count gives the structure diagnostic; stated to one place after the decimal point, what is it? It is 1.7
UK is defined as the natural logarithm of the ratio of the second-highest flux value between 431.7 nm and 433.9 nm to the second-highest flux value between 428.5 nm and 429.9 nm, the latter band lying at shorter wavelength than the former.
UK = 0.18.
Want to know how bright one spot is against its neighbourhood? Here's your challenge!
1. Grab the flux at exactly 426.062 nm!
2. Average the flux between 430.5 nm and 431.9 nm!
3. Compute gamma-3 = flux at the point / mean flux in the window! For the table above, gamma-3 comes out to 1.23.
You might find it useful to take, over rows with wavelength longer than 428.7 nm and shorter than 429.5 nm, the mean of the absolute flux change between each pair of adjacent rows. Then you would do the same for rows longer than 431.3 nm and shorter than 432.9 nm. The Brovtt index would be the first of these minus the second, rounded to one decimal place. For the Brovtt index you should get 0.4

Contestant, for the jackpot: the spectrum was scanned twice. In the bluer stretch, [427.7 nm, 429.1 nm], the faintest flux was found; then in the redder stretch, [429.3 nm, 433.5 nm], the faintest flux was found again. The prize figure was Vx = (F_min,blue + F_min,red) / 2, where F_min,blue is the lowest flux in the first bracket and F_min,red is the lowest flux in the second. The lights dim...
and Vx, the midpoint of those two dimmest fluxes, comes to 33.3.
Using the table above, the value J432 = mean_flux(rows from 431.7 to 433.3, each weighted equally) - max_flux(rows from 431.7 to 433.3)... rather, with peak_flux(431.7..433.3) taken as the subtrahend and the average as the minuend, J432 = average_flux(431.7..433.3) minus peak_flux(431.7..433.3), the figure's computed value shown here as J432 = -4.7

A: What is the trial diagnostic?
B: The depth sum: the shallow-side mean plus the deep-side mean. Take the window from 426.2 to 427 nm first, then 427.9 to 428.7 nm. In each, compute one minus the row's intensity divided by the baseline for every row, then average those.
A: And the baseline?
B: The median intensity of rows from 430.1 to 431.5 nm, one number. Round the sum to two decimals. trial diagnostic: -0.45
